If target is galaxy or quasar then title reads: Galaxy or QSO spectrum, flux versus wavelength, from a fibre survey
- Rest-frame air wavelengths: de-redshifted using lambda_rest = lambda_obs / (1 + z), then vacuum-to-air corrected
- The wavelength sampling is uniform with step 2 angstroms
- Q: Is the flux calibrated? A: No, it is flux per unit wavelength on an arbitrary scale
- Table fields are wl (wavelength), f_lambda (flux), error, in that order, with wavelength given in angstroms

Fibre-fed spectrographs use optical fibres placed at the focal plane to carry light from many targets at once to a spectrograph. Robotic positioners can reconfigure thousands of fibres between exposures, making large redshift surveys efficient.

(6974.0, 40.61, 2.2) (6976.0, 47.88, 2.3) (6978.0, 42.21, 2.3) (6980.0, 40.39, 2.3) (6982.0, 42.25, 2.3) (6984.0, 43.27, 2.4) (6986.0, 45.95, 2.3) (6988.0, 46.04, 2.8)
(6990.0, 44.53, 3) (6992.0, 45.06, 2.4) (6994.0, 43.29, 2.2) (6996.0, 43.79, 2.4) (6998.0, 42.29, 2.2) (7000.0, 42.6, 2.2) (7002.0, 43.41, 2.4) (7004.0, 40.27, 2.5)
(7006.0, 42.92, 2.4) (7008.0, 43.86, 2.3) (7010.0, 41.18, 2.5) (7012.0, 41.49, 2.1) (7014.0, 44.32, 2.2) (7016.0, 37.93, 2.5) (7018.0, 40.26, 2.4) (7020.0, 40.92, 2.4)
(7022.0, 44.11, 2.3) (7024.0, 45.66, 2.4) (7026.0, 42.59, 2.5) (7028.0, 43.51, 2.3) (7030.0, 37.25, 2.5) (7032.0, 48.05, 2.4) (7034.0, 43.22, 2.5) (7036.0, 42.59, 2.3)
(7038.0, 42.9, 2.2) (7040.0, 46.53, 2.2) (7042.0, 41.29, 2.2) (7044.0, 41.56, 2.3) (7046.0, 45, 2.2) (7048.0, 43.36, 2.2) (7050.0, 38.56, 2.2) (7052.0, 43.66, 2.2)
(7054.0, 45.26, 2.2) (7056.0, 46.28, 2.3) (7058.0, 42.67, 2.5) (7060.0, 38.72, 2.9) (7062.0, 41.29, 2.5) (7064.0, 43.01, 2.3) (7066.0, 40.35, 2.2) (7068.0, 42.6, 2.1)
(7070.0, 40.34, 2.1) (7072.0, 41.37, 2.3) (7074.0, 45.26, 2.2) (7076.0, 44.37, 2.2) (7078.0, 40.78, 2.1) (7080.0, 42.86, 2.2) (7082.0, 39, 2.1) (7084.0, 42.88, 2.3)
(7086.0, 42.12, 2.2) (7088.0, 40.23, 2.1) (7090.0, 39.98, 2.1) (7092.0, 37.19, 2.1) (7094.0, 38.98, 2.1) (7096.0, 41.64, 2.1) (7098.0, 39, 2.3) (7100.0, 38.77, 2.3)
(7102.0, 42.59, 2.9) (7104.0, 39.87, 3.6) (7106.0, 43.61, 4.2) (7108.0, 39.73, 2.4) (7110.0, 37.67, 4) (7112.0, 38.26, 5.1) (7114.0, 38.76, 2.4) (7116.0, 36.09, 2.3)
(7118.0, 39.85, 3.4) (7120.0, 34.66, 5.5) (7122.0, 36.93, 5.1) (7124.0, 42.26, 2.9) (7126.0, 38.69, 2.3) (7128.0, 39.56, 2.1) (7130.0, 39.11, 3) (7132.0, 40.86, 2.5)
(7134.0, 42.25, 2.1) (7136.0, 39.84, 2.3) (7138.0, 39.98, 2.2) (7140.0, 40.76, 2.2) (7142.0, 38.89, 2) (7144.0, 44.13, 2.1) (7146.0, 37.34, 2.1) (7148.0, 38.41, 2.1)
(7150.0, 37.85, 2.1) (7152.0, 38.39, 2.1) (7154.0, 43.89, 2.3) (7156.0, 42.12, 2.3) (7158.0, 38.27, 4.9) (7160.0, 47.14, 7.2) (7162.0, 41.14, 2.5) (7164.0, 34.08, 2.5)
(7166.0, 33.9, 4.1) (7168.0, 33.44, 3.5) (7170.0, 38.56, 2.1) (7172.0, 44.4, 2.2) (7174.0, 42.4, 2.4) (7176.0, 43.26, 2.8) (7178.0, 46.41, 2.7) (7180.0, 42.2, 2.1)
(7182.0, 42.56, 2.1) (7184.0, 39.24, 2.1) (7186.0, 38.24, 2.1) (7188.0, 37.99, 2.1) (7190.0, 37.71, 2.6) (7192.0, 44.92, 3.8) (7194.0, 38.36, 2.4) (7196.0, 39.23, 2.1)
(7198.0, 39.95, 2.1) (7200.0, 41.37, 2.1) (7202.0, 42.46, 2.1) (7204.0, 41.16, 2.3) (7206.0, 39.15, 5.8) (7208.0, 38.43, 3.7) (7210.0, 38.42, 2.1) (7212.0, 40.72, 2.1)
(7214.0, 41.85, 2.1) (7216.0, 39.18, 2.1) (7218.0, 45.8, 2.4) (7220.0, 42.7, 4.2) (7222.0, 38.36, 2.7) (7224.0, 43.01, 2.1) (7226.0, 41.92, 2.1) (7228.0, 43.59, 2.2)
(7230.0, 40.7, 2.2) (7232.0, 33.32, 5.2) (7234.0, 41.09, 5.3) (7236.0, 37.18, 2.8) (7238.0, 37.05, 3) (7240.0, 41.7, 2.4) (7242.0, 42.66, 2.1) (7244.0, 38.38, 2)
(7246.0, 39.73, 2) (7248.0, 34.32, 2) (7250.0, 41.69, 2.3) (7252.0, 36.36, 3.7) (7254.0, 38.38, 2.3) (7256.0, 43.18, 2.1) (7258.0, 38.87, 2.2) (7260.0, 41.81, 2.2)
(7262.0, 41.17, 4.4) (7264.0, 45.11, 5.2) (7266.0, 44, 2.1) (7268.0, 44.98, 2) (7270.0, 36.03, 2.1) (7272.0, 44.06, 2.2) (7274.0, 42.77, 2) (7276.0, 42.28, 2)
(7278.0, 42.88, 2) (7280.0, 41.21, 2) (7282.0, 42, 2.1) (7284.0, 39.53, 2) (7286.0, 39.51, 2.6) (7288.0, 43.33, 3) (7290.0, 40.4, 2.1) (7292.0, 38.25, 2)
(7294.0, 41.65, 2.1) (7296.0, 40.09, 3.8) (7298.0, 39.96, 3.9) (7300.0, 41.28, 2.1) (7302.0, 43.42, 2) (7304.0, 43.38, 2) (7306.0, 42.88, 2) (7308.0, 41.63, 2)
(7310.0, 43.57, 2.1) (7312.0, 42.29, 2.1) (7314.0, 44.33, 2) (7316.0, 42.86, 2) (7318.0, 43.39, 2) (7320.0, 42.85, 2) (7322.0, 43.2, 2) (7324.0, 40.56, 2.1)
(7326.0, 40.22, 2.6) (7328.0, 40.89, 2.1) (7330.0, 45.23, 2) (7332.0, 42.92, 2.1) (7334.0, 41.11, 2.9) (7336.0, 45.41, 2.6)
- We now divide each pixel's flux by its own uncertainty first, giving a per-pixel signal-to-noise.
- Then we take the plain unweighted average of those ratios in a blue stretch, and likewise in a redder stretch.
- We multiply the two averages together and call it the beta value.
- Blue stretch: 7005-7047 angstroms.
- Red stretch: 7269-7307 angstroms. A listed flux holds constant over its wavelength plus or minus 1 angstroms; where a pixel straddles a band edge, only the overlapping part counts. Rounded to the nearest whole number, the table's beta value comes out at 342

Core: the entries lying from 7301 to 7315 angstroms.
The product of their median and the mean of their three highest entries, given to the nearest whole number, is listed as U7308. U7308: 1899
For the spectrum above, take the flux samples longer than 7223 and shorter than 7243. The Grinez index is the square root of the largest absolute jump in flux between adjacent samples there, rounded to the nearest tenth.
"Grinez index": 2.8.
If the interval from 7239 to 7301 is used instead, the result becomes 3.0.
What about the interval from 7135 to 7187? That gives 3.0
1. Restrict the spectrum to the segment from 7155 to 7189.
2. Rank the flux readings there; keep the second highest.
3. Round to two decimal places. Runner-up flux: 46.41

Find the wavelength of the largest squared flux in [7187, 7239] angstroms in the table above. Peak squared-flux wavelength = 7218.0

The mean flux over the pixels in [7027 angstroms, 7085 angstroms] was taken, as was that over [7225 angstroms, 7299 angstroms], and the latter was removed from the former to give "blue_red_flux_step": 2.0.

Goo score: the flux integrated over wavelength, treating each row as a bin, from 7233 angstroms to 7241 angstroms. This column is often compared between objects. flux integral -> 314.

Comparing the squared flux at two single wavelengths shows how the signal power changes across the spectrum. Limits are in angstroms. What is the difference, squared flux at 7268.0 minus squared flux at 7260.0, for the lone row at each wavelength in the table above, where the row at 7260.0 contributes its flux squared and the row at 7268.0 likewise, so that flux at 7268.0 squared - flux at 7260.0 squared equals 275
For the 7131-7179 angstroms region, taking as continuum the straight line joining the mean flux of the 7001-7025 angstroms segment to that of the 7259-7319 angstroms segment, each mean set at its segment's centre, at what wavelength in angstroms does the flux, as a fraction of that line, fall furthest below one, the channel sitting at 7168.0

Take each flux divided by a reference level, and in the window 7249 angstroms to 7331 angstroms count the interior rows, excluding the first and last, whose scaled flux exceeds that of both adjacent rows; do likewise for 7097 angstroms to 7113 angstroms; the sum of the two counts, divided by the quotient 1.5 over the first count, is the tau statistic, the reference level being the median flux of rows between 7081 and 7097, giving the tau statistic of 149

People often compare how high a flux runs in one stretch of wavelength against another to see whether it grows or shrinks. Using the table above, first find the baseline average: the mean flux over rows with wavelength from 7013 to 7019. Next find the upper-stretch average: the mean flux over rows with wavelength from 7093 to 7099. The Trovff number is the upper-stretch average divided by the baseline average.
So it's 0.976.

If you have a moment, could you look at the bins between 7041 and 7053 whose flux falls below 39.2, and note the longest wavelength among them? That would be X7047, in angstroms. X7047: 7050.0 angstroms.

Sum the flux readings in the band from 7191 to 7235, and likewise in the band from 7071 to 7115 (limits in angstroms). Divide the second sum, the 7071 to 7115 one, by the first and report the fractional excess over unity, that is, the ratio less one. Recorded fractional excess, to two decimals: 0.00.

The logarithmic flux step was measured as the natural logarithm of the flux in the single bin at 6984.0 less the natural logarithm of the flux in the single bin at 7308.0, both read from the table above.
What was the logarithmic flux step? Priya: 0.04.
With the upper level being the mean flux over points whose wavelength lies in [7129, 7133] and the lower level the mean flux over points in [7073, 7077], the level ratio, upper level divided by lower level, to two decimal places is 0.89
